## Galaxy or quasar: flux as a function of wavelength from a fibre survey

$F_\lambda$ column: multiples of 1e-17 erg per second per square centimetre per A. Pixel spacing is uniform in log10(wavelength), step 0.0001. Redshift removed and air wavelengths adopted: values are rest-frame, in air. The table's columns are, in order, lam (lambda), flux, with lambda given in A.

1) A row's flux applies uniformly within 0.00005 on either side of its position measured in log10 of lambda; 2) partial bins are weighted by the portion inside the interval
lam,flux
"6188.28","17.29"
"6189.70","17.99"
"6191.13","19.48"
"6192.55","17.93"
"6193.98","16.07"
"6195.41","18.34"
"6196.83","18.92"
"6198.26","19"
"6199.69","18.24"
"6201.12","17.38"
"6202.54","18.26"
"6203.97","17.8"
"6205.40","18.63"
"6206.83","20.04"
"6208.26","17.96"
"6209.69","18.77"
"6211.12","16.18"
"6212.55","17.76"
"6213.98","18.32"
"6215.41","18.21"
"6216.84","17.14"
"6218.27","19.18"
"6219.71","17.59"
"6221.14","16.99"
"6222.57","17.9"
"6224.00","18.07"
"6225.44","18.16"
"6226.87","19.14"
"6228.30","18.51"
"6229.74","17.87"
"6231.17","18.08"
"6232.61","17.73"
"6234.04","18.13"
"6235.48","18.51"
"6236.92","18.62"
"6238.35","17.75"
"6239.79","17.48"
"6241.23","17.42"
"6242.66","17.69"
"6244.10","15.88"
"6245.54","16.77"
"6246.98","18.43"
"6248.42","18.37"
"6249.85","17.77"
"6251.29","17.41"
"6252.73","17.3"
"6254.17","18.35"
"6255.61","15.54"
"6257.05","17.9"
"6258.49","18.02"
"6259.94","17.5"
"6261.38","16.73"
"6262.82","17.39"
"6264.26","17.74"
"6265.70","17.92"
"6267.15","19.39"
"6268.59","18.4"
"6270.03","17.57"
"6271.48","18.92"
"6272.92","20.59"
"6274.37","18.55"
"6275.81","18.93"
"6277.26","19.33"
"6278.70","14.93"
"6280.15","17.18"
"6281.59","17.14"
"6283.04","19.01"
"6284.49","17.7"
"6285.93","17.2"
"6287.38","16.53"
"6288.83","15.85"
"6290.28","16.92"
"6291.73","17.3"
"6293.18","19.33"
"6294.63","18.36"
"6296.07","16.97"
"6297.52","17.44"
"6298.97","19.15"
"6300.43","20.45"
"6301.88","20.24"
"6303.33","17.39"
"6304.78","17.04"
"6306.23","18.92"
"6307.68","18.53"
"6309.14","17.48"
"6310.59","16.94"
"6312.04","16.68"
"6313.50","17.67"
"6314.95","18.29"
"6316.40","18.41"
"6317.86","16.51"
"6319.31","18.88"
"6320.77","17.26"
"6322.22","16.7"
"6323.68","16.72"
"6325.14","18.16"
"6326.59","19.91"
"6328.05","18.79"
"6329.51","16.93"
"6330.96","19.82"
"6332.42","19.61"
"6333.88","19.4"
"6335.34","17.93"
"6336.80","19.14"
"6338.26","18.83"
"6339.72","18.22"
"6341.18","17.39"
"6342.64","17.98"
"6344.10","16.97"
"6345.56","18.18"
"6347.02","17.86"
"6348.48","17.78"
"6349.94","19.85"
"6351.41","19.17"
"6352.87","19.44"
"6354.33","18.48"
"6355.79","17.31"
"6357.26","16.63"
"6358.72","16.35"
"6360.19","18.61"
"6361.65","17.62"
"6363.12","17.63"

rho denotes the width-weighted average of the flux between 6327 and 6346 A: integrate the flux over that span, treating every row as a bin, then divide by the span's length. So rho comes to 18.4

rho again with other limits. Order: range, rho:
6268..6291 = 17.8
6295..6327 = 18.0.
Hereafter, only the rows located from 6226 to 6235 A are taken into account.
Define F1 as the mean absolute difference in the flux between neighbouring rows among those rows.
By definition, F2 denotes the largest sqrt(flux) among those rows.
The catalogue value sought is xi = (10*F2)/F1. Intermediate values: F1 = 0.45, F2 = 4.37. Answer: 98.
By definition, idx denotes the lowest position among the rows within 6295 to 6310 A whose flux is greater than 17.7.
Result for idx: 6298.97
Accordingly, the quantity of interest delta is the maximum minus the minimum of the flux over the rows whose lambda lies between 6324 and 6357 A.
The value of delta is 3.0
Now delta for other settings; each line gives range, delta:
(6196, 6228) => 3.9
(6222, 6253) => 3.3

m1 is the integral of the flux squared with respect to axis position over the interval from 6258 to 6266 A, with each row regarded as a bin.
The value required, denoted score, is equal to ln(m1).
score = 7.8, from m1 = 2456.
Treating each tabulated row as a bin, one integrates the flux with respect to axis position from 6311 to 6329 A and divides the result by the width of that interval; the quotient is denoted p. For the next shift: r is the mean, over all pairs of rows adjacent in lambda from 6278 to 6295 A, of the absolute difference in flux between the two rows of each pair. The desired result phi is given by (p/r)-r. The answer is 15.6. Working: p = 17.8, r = 1.07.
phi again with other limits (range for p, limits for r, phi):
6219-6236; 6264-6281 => 11.0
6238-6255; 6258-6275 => 16.8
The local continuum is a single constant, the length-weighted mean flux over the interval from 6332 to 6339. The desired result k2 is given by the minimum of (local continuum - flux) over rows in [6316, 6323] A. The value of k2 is 0.1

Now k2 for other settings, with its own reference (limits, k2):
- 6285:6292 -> 1.6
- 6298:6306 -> -1.5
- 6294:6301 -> -1.5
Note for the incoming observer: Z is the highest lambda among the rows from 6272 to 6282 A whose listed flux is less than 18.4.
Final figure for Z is 6281.59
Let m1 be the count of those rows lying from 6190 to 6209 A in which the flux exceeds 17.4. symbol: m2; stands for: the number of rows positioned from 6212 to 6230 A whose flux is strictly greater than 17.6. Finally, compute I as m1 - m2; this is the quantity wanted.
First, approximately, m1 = 11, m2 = 10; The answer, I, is 1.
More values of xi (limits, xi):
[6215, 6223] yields 35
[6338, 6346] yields 51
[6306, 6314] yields 67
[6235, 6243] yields 137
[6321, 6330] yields 36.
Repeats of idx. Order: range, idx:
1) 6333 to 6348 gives 6333.88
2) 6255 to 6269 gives 6257.05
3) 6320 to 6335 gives 6325.14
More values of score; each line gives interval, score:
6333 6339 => 7.7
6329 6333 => 7.3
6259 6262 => 6.8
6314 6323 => 7.9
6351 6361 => 8.1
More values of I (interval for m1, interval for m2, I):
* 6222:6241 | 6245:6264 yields 7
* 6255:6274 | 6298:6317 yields 2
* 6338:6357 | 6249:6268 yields 3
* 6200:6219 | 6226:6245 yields 0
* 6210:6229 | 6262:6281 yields 1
